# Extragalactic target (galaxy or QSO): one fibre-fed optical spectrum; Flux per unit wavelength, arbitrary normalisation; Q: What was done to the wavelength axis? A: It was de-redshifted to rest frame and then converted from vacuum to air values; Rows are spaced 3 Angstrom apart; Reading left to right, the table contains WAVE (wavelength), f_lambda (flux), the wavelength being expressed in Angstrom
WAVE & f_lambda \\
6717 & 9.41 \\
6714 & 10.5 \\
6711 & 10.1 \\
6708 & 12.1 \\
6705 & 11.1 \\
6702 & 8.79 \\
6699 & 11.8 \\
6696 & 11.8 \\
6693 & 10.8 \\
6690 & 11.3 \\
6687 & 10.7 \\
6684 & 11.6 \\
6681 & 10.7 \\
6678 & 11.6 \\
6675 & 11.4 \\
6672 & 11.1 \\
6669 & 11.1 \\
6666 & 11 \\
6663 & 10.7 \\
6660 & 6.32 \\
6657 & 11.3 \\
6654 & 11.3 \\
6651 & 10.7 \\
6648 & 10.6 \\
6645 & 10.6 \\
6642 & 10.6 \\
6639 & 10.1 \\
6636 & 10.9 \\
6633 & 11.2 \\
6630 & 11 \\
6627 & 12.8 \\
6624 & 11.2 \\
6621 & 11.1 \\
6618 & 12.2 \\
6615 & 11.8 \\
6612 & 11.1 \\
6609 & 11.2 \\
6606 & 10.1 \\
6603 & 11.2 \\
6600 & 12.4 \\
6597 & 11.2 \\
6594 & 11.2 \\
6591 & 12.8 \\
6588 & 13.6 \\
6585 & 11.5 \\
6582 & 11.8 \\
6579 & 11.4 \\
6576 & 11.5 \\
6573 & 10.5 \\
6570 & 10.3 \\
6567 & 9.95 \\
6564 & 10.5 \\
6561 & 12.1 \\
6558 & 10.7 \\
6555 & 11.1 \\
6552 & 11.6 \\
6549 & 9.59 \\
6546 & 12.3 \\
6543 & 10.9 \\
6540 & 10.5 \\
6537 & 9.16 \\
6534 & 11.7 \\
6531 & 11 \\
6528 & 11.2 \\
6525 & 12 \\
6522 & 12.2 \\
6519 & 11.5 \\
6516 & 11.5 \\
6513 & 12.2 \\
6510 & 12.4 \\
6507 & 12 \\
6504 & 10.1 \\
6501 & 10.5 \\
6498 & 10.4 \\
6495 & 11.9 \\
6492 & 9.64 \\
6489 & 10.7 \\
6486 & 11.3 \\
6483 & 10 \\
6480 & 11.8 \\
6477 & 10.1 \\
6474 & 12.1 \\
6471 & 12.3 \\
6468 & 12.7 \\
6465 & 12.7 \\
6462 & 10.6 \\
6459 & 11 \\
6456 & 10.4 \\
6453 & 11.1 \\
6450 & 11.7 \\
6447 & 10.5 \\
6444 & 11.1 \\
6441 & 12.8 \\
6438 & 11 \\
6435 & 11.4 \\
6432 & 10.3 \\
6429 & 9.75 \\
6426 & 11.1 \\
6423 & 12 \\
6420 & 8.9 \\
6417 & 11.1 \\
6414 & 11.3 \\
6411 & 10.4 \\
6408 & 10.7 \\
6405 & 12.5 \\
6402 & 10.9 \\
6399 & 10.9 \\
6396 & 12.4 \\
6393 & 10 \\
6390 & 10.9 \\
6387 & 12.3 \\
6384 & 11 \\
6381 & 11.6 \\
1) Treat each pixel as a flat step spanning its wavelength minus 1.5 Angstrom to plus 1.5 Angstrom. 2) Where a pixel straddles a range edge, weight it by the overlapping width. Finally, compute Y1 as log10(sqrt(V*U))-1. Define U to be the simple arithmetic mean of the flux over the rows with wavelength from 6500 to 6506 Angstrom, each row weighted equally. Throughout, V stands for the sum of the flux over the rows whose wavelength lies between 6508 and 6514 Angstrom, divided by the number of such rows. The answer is 0.05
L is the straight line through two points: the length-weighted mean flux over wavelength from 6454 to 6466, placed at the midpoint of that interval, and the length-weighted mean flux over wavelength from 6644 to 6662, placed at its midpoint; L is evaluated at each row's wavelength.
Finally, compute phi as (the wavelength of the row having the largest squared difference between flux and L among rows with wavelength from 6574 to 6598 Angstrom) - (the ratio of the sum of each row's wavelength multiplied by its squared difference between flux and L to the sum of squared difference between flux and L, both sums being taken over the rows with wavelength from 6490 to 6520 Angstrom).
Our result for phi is 82.4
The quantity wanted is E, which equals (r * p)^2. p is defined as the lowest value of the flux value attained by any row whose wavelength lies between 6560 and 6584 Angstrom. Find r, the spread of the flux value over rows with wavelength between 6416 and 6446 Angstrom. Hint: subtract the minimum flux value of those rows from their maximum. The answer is 1506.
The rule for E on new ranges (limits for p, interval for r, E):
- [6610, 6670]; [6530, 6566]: 394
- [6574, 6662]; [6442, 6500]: 374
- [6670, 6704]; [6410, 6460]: 1175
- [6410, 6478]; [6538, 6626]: 1274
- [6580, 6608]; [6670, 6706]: 924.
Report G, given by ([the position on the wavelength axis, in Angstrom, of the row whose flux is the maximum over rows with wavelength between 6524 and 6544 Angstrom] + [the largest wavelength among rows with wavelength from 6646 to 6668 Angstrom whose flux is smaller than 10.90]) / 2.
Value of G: 6594.0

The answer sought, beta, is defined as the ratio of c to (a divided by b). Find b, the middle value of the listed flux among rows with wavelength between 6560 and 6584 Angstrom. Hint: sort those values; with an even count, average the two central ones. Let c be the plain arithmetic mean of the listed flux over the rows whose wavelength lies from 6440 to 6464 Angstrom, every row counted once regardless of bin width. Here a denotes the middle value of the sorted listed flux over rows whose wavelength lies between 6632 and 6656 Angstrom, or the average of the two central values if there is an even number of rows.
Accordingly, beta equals 11.5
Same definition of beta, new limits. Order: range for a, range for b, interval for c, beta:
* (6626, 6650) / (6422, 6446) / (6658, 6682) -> 10.8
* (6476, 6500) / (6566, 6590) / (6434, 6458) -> 12.2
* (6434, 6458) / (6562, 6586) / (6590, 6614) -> 11.2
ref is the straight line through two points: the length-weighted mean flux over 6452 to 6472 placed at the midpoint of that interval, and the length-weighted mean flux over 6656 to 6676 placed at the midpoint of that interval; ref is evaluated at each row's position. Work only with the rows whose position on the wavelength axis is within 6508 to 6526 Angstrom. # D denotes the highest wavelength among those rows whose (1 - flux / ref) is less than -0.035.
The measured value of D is 6525 Angstrom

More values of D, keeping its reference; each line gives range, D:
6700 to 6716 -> 6714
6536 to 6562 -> 6561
